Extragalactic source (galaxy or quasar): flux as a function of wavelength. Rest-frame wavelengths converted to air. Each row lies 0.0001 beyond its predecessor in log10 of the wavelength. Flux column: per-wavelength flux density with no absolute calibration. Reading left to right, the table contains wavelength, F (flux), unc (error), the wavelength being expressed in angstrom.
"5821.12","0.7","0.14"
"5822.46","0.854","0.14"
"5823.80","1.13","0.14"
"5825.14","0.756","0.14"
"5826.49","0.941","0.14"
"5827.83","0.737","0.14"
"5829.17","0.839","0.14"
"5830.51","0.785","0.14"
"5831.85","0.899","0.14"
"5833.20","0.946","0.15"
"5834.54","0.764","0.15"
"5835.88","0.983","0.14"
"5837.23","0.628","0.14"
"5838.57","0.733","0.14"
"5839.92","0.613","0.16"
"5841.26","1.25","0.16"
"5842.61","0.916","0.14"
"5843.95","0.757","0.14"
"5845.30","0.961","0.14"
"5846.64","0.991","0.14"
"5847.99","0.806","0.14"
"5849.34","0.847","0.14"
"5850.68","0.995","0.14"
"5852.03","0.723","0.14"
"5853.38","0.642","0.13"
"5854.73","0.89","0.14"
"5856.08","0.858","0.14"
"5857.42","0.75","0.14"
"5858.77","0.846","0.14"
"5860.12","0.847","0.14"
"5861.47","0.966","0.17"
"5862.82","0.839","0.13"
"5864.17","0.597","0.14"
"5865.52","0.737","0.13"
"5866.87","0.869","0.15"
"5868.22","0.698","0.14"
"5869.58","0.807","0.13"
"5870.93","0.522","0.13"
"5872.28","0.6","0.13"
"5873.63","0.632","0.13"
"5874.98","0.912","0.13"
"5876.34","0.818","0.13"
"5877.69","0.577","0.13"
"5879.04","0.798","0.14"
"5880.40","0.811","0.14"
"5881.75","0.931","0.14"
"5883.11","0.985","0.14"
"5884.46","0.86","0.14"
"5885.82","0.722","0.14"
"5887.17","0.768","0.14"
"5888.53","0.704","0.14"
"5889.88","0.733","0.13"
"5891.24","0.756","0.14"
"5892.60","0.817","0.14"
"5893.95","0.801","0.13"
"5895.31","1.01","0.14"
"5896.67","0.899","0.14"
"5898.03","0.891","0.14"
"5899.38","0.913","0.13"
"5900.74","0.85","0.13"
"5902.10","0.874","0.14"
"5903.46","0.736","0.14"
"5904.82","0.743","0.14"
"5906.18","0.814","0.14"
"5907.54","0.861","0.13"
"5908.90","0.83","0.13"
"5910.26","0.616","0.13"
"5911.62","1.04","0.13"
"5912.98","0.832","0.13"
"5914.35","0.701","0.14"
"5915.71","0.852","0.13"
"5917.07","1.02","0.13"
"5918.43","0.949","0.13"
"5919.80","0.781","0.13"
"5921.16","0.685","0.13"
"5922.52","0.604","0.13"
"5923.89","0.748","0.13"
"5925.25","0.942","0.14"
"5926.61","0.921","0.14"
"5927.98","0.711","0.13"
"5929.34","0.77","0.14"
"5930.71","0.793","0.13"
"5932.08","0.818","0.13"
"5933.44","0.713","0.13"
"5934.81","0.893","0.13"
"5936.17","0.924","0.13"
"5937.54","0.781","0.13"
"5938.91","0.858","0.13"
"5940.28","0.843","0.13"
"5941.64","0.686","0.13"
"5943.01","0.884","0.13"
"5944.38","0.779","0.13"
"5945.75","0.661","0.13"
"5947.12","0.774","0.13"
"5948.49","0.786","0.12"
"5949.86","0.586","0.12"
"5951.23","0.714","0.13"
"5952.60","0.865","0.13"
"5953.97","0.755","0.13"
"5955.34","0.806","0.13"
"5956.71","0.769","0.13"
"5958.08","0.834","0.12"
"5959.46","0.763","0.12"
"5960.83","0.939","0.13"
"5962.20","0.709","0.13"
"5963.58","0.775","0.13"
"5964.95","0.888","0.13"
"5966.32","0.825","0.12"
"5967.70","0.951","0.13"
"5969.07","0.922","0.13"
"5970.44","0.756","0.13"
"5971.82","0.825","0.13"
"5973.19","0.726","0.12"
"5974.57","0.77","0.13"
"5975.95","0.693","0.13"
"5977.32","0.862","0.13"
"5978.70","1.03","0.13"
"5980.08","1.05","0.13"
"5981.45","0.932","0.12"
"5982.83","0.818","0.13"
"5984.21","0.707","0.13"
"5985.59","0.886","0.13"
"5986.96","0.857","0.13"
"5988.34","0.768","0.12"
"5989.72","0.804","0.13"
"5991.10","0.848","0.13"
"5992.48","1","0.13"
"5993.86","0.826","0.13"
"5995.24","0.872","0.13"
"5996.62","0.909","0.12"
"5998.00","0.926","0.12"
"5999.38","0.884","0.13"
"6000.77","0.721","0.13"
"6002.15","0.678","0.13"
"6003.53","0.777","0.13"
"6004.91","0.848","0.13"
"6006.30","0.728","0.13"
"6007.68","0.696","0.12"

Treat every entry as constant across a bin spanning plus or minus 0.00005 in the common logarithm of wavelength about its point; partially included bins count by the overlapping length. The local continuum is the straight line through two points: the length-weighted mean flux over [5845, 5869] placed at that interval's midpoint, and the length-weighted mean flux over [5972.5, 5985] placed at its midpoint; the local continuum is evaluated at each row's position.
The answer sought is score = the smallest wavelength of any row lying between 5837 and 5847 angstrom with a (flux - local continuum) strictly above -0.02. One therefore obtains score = 5841.26 angstrom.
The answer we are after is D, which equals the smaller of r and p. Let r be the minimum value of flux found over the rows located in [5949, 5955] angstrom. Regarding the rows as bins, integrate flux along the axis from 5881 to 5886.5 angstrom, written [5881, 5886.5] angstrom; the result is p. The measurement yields 0.59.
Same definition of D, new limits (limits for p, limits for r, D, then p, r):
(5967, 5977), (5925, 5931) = 0.71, 8.1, 0.711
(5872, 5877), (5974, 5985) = 0.69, 3.8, 0.693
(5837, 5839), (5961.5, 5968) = 0.71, 1.4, 0.709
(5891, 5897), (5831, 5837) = 0.76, 5.2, 0.764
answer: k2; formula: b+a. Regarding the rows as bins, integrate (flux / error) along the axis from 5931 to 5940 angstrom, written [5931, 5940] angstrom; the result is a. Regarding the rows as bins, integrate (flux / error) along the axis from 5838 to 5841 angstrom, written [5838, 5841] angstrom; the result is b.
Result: 72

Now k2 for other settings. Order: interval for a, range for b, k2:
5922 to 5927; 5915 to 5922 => 76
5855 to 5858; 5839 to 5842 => 35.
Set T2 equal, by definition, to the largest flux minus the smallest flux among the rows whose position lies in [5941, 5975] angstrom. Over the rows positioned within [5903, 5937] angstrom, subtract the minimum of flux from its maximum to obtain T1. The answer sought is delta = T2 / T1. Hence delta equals 0.8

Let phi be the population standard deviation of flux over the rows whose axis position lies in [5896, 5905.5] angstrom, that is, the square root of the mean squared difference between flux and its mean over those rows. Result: 0.068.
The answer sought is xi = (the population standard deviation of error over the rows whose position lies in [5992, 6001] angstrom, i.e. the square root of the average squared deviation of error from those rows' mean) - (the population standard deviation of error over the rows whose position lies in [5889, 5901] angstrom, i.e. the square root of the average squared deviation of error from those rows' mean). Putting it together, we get -0.0005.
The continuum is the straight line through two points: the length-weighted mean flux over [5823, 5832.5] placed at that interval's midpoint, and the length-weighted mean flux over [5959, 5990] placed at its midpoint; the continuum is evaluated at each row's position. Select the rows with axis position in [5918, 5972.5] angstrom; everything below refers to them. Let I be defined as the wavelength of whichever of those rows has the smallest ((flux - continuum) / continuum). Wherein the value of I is 5949.86 angstrom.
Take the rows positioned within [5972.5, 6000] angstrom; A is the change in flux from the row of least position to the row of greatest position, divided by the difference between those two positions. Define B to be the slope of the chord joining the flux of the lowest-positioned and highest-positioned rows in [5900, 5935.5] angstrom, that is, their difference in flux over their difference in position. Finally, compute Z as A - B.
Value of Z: 0.00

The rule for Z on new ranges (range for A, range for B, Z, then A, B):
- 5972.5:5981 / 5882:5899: 0.05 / 0.05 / -0.006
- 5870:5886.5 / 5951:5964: 0.01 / 0.01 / 0.005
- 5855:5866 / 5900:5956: -0.01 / -0.01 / -0.001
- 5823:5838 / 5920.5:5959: -0.04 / -0.04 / 0.004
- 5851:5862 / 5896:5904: 0.05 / 0.03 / -0.024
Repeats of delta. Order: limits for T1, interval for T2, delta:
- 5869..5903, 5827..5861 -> 1.3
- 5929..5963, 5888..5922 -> 1.2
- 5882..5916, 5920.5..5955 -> 0.8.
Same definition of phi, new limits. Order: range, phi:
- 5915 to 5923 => 0.144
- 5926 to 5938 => 0.078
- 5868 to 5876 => 0.131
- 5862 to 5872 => 0.119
